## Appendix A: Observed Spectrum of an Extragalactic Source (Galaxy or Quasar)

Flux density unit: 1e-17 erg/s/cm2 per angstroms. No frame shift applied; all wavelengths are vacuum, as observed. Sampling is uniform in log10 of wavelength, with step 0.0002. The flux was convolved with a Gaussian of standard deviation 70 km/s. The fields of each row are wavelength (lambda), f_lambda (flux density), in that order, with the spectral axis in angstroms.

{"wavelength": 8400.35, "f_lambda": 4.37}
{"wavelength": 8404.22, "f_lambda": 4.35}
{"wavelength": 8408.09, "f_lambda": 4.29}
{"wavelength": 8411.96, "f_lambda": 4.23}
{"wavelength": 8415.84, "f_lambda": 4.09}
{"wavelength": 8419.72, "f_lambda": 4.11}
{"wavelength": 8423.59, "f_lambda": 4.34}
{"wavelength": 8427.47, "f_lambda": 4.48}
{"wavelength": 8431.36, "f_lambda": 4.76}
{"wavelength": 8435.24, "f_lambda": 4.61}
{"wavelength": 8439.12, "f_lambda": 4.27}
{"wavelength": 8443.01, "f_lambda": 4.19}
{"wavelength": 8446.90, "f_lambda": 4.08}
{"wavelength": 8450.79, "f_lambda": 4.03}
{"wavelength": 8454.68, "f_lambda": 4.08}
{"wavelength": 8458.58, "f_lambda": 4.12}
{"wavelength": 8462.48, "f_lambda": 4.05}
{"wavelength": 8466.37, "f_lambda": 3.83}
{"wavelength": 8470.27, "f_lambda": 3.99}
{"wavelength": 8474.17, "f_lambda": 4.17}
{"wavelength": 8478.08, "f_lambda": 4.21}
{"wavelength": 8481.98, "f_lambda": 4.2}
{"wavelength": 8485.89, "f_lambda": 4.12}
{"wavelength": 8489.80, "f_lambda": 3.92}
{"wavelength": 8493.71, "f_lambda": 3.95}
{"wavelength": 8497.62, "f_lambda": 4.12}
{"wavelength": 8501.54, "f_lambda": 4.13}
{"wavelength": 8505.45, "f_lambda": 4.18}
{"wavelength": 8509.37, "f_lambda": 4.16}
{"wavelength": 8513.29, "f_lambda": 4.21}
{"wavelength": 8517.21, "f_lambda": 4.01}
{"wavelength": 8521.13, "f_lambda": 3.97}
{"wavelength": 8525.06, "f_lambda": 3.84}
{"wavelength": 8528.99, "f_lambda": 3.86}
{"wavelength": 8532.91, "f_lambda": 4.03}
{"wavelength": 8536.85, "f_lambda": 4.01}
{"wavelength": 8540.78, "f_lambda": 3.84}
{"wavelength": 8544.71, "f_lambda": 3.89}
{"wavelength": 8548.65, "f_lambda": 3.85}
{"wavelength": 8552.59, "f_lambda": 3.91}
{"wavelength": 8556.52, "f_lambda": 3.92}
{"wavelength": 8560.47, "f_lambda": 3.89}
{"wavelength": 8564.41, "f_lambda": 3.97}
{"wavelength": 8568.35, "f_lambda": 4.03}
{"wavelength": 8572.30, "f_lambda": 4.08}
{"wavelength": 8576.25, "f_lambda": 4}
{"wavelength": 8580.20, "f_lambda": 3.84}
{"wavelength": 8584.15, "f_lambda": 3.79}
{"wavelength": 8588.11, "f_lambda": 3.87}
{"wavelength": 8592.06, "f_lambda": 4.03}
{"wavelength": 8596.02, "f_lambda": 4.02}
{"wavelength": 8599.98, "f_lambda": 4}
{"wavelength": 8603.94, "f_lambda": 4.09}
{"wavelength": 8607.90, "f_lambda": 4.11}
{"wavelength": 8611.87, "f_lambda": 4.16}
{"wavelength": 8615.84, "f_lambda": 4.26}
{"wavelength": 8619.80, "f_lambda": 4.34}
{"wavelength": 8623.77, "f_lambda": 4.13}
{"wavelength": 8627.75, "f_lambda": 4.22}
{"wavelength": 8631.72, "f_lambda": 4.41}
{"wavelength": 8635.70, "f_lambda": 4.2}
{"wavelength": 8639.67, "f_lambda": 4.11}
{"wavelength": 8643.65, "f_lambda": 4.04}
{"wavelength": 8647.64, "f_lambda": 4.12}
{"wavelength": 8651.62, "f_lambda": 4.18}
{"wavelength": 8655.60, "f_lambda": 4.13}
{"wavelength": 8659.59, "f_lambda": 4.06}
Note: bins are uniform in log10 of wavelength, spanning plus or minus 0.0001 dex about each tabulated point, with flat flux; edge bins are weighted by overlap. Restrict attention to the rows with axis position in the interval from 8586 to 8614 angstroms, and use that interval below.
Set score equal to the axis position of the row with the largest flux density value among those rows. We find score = 8611.87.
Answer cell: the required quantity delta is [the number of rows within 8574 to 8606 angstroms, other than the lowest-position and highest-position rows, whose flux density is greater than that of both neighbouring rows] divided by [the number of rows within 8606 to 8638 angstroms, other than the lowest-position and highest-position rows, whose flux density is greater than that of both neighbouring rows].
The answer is 0.5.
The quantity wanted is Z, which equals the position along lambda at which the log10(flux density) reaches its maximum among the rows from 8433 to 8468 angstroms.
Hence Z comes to 8435.24 angstroms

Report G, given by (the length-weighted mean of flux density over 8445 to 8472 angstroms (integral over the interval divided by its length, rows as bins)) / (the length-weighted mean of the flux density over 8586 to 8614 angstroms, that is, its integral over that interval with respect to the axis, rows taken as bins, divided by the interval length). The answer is 1.00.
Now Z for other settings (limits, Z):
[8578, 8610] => 8607.90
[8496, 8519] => 8513.29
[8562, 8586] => 8572.30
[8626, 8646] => 8631.72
